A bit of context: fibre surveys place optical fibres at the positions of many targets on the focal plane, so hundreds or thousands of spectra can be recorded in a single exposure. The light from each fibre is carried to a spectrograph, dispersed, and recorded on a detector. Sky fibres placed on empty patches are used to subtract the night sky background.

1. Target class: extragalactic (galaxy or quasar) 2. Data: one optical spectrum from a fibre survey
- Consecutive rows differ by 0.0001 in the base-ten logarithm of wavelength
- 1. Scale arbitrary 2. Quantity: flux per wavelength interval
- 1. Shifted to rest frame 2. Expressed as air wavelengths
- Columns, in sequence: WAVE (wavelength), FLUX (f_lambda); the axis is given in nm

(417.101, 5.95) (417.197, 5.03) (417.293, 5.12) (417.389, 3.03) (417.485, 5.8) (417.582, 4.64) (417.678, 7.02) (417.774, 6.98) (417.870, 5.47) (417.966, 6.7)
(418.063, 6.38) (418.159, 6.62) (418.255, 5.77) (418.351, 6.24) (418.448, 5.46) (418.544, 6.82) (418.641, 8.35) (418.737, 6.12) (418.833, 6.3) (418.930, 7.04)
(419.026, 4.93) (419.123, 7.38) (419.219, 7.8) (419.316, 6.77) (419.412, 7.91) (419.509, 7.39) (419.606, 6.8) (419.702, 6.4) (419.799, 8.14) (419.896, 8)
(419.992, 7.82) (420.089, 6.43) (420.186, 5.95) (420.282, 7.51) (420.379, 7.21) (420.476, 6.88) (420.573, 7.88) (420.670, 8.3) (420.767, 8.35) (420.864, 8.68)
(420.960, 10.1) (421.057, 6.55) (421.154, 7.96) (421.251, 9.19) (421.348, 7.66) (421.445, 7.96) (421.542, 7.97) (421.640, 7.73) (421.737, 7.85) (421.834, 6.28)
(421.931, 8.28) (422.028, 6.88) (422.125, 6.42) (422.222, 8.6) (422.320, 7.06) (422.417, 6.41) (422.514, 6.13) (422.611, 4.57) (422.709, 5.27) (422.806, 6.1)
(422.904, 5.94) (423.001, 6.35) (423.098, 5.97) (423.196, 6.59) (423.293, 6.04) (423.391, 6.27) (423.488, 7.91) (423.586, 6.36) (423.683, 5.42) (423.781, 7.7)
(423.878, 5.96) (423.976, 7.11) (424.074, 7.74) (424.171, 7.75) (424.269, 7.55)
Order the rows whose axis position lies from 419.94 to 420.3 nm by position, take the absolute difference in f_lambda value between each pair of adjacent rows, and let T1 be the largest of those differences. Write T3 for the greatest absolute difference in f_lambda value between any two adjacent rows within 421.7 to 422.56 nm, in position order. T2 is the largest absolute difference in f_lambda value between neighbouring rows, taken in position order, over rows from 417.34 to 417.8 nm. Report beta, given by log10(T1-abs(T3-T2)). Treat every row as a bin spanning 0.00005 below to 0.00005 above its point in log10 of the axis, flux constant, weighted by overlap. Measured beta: -0.01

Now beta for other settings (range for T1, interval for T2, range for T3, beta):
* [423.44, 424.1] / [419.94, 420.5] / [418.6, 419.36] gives 0.14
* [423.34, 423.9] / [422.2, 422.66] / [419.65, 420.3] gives 0.32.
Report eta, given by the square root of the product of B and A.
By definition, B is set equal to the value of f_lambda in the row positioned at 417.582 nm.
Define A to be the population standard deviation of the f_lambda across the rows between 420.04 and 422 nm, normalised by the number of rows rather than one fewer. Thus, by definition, 2.1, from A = 1.0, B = 4.64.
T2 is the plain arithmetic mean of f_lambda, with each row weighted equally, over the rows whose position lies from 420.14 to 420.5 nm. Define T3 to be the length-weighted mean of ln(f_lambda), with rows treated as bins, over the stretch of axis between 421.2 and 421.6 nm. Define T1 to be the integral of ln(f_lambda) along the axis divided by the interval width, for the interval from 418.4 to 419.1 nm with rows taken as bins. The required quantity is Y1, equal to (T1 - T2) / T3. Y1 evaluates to -2.40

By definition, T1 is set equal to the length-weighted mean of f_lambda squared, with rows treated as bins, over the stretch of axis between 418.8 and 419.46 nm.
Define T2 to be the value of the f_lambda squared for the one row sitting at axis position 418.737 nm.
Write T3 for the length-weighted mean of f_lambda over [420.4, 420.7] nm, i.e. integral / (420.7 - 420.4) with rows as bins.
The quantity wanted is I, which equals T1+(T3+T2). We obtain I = 93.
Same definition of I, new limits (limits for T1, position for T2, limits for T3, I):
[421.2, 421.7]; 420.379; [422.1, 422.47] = 125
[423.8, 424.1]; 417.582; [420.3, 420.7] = 78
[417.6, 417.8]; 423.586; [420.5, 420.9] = 94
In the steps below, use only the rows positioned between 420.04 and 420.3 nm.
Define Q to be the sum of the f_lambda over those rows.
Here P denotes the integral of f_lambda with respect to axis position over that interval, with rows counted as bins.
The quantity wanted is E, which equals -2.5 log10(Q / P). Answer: -2.67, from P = 1.7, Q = 20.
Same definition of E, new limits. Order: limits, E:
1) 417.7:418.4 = -2.50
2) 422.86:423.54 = -2.53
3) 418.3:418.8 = -2.50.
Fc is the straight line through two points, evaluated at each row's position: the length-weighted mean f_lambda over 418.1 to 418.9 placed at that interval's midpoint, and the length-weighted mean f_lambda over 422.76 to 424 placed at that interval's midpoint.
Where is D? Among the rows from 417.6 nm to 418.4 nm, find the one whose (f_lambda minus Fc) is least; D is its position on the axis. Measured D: 417.870 nm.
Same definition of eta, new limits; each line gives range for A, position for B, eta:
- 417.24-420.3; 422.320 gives 2.8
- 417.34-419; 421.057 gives 2.7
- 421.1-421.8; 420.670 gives 2.0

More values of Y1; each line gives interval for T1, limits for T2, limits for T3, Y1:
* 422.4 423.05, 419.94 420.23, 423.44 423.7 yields -2.63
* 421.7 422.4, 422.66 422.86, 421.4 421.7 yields -1.80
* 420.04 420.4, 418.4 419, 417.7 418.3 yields -2.59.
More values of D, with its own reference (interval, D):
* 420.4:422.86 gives 422.611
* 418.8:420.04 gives 419.026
